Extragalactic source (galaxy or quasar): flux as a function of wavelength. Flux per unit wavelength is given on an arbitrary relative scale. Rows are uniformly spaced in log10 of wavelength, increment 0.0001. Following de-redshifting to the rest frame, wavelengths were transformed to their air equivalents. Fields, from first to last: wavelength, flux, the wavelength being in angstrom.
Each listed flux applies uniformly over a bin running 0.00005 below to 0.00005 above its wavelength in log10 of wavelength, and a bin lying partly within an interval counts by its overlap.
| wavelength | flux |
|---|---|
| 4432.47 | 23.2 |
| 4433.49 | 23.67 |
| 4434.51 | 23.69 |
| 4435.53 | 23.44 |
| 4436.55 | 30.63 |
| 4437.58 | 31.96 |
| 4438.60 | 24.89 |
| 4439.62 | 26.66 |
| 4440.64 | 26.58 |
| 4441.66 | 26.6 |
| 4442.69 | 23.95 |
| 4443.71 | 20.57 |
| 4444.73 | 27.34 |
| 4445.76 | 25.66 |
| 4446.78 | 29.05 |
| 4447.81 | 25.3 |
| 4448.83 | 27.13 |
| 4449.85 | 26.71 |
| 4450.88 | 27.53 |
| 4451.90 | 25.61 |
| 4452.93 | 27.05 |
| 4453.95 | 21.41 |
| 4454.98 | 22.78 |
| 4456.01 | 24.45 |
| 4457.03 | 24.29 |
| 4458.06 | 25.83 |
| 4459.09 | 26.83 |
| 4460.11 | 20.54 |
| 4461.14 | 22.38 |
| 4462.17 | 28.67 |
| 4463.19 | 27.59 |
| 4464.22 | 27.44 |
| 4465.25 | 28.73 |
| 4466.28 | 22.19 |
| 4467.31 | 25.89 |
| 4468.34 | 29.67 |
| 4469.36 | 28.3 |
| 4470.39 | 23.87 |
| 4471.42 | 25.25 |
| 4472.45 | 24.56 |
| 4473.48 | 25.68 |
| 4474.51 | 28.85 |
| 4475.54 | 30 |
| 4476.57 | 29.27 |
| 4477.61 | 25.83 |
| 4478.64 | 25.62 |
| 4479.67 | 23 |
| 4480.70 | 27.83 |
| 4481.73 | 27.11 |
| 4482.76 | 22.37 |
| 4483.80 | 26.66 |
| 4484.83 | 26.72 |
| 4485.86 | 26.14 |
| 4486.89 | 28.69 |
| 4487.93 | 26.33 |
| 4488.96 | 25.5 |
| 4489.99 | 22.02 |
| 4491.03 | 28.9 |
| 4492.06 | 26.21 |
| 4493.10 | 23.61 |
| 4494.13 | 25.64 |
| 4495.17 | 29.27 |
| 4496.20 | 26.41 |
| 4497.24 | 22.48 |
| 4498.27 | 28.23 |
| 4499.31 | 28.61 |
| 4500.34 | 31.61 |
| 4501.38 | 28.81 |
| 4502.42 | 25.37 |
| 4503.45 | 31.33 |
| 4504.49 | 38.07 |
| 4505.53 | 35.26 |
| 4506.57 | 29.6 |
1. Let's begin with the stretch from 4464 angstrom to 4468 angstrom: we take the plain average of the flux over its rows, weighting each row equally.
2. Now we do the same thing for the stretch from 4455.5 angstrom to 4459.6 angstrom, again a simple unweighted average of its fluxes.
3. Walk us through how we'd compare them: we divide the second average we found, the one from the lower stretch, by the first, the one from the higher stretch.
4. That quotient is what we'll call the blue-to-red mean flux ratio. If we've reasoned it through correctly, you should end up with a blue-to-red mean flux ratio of 0.973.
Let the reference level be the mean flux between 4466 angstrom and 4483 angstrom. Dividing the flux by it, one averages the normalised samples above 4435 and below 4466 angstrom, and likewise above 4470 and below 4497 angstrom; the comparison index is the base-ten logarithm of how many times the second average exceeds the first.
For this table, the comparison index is 0.005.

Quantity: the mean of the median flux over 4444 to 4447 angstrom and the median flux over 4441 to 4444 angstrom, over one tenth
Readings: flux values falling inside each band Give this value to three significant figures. 256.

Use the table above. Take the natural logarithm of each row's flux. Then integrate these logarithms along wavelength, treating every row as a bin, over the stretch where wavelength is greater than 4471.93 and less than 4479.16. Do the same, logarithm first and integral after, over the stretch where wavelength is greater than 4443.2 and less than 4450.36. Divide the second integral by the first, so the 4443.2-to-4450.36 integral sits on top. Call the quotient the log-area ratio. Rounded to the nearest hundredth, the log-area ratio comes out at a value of 0.98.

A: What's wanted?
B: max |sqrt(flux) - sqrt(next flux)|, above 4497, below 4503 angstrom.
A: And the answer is 0.57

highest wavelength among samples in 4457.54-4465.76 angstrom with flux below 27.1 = 4461.14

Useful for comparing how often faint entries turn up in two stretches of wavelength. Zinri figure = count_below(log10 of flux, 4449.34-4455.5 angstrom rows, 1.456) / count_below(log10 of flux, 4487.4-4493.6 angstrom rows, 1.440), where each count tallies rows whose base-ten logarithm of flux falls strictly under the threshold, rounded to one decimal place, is 1.2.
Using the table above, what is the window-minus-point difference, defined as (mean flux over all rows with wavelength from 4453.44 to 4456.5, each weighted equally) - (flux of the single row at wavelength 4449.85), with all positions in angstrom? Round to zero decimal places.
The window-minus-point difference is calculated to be -4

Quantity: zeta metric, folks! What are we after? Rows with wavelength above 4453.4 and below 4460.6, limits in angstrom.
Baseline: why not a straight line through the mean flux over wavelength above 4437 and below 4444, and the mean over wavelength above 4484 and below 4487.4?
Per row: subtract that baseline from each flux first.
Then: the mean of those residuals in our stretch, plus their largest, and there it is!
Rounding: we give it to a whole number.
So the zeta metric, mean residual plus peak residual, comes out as -2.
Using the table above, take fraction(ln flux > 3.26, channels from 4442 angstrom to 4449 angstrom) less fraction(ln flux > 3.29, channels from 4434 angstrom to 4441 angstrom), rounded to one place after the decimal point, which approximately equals 0.1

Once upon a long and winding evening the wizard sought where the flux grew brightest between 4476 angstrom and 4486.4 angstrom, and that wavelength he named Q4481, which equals 4476.57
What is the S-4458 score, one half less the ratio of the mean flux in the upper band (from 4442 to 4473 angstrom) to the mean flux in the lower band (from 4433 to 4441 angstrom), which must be -0.466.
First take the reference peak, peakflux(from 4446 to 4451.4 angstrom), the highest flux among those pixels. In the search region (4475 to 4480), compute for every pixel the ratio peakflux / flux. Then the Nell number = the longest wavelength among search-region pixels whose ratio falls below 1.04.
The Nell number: 4476.57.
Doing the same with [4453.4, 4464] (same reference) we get 4462.17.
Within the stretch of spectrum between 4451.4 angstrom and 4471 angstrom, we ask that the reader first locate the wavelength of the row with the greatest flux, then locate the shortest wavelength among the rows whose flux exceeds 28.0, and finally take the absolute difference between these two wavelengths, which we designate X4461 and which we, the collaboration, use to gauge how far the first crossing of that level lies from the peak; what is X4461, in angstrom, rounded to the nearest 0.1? 6.2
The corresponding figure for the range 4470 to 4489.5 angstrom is 1.0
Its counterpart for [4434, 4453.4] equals 1.0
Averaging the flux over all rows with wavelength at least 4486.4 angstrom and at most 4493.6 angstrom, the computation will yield 25.9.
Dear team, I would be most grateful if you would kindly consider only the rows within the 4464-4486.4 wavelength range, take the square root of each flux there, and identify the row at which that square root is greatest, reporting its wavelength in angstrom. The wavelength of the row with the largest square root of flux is 4475.54 angstrom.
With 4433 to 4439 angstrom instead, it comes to 4437.58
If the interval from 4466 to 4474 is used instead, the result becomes 4468.34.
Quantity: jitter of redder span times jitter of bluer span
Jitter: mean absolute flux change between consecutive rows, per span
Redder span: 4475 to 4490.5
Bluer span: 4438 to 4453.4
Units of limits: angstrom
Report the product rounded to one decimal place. 4.8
